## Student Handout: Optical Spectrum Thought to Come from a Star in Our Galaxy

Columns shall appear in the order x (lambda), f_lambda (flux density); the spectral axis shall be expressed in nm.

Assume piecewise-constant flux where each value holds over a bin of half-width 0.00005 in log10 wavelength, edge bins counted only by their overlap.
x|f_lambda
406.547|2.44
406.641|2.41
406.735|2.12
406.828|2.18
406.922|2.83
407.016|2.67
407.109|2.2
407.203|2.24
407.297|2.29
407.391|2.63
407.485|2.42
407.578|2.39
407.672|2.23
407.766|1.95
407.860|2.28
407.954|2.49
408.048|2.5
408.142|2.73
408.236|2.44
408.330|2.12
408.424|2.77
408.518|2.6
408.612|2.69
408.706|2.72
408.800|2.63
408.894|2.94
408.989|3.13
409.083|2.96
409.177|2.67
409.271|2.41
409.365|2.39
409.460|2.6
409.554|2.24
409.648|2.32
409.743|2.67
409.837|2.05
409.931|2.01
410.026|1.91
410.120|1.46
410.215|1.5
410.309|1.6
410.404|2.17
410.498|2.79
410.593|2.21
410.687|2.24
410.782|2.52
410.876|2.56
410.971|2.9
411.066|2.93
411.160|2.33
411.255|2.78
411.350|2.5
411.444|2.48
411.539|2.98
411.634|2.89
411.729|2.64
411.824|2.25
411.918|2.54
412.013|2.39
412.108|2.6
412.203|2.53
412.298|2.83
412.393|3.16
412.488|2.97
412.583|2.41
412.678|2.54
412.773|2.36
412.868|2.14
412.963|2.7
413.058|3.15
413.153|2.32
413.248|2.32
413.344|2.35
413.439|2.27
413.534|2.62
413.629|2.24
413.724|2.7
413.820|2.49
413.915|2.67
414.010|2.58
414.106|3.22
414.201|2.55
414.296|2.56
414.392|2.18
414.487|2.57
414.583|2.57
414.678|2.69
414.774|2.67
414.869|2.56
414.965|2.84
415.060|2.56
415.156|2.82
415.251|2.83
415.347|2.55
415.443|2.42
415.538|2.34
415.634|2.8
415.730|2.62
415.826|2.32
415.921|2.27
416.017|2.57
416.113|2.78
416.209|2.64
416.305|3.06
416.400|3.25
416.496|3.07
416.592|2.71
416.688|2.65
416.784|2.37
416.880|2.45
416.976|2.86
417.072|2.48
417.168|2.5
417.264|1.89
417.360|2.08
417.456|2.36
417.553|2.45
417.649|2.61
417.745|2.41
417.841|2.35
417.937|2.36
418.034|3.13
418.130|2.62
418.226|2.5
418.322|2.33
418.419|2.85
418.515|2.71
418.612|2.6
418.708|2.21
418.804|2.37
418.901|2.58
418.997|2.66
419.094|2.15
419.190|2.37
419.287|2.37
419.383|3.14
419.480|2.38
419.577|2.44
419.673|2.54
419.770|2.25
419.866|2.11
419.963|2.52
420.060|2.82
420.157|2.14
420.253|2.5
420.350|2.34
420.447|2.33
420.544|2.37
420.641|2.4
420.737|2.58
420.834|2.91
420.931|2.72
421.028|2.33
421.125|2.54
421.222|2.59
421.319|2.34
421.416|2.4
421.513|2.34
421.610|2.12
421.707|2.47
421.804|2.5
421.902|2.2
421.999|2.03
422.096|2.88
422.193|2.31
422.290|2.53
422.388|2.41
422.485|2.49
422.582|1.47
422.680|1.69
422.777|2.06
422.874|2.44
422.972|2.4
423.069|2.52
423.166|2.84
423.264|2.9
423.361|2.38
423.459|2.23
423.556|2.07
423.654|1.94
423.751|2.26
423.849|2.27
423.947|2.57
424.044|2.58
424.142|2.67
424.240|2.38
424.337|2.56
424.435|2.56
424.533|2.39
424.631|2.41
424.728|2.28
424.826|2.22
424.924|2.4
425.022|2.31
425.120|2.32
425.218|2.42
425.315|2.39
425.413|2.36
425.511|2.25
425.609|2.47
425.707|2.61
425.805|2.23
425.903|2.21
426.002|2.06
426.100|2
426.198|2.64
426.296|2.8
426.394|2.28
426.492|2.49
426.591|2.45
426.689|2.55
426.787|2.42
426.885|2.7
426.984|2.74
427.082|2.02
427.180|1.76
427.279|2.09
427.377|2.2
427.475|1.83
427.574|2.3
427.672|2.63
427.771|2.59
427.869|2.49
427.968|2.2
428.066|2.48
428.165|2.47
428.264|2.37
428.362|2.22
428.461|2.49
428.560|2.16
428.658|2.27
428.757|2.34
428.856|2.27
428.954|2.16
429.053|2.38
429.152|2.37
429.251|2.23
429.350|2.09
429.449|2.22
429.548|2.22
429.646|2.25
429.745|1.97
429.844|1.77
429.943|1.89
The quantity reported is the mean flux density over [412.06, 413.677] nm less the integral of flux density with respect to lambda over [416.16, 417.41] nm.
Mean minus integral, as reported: -0.7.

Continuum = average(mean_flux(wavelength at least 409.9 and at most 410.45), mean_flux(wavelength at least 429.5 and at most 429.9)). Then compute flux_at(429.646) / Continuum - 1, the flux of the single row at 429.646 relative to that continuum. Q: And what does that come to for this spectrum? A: 0.18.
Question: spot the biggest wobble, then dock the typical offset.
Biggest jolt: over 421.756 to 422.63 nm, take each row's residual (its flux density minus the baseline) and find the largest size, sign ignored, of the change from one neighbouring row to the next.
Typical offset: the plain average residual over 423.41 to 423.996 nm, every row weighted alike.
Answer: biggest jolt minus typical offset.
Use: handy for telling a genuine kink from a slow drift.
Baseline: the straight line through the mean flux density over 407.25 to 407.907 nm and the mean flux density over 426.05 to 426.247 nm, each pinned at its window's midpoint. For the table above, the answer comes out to 1.12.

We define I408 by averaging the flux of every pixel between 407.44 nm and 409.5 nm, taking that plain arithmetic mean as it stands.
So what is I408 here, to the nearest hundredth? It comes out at 2.55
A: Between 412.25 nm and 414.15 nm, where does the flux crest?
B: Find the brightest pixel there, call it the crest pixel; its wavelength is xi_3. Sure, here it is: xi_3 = 414.106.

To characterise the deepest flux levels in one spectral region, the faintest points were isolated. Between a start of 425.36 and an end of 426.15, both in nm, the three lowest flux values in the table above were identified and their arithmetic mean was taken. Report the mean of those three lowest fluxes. 2.09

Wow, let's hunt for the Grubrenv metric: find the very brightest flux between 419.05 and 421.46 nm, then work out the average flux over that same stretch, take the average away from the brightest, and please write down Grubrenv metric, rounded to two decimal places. 0.68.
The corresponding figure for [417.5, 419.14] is 0.61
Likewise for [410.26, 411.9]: 0.46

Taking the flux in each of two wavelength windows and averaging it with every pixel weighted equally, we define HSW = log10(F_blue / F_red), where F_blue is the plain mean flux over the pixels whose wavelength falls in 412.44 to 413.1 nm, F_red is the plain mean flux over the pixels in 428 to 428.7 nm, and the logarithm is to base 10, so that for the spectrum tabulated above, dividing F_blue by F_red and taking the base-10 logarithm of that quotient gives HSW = 0.045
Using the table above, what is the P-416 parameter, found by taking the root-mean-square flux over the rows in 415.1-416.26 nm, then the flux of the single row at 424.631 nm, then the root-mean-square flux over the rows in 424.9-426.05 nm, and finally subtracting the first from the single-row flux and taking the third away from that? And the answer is -2.52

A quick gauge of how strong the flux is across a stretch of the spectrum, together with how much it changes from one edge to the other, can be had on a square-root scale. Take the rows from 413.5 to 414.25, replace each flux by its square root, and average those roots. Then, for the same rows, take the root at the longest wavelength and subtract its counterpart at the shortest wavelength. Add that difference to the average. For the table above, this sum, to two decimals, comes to 1.60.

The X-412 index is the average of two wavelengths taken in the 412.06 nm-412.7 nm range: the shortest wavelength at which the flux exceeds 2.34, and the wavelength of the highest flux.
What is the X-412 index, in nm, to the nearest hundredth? 412.25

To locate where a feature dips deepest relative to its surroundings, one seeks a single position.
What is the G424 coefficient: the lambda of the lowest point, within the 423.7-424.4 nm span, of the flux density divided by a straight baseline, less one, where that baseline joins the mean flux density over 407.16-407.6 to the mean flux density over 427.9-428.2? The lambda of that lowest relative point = 423.751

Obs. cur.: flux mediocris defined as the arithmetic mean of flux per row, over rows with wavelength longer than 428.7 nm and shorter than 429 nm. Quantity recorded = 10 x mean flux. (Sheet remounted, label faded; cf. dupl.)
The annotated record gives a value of 22.6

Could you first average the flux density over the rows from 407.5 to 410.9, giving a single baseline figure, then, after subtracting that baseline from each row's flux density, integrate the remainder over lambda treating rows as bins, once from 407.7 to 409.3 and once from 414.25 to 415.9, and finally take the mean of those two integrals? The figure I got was 0.32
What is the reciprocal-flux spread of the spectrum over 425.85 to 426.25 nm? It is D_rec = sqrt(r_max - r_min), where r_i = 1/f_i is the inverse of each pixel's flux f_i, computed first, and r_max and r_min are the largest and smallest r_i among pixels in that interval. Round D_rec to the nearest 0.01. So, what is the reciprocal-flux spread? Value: 0.35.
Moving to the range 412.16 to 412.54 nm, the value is 0.28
